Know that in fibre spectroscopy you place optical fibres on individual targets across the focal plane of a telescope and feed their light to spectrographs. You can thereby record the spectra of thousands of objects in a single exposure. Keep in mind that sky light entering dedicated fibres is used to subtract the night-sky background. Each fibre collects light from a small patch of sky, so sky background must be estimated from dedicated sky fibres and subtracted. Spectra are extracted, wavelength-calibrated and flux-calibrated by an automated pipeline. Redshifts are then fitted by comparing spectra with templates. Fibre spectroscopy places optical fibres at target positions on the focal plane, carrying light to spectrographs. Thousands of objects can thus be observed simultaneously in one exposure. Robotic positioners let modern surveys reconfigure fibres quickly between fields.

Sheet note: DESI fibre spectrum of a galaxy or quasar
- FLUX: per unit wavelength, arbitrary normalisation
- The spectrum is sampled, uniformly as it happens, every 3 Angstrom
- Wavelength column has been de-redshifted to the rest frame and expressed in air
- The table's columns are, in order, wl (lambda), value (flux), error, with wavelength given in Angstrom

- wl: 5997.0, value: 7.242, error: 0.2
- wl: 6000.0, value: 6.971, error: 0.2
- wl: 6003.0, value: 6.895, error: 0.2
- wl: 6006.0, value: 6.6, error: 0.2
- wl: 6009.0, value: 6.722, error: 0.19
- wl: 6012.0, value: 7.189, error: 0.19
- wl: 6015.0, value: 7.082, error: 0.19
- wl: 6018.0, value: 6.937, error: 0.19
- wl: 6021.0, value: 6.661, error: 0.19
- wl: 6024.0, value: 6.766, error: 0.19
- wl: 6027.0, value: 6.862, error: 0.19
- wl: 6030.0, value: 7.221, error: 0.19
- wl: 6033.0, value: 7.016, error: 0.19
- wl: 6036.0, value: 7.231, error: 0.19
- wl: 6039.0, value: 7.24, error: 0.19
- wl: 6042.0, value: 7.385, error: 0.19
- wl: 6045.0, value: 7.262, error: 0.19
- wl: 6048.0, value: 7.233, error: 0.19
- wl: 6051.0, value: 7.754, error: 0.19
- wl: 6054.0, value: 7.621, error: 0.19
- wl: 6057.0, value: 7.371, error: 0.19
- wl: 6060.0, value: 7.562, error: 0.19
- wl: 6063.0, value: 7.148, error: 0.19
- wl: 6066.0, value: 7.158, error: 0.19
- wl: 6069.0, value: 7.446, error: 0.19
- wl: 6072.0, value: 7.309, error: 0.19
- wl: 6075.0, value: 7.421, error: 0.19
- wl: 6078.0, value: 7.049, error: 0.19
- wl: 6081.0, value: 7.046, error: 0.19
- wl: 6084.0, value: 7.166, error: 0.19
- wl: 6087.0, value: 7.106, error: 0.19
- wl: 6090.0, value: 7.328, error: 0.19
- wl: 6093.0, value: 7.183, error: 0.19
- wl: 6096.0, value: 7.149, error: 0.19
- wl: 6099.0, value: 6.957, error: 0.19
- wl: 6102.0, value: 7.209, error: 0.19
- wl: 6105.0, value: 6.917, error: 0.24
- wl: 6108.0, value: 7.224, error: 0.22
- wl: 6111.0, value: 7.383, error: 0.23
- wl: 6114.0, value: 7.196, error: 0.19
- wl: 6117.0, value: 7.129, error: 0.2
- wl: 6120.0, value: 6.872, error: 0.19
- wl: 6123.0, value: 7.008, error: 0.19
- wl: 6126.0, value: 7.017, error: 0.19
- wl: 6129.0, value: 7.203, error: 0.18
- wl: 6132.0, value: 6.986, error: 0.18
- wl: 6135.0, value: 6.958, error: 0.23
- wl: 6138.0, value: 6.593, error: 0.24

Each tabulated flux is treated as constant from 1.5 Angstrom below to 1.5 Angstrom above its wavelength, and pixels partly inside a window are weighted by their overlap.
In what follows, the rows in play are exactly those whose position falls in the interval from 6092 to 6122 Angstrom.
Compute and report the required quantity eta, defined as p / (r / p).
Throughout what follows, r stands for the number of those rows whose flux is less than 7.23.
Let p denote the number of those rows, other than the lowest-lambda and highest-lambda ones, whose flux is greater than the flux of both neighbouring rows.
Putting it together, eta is 0.4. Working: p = 2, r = 9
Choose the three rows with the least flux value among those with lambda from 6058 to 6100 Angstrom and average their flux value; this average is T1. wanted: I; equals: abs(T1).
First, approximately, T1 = 7.0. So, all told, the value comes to 7.0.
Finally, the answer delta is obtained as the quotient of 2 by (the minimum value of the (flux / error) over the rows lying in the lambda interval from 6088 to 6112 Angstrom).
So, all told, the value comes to 0.069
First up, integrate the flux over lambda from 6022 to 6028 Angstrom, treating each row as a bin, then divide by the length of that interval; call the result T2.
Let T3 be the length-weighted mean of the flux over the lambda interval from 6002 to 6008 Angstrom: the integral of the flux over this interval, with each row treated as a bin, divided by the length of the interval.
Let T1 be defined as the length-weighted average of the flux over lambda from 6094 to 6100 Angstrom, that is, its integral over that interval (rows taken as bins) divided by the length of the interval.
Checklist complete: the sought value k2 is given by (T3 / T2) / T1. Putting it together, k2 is 0.140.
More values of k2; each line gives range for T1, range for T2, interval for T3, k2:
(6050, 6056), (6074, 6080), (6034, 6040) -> 0.131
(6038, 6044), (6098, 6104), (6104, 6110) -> 0.137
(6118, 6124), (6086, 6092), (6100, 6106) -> 0.141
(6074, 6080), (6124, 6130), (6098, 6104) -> 0.139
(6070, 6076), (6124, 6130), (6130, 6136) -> 0.134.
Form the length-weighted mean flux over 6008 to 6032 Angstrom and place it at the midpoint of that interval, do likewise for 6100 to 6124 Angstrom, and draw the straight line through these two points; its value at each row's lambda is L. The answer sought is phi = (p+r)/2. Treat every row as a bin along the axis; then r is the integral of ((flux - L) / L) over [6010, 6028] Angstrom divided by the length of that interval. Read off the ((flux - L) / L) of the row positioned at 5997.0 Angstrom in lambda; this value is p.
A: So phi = 0.024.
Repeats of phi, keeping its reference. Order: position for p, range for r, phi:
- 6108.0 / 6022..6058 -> 0.027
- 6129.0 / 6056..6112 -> 0.015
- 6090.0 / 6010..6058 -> 0.033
